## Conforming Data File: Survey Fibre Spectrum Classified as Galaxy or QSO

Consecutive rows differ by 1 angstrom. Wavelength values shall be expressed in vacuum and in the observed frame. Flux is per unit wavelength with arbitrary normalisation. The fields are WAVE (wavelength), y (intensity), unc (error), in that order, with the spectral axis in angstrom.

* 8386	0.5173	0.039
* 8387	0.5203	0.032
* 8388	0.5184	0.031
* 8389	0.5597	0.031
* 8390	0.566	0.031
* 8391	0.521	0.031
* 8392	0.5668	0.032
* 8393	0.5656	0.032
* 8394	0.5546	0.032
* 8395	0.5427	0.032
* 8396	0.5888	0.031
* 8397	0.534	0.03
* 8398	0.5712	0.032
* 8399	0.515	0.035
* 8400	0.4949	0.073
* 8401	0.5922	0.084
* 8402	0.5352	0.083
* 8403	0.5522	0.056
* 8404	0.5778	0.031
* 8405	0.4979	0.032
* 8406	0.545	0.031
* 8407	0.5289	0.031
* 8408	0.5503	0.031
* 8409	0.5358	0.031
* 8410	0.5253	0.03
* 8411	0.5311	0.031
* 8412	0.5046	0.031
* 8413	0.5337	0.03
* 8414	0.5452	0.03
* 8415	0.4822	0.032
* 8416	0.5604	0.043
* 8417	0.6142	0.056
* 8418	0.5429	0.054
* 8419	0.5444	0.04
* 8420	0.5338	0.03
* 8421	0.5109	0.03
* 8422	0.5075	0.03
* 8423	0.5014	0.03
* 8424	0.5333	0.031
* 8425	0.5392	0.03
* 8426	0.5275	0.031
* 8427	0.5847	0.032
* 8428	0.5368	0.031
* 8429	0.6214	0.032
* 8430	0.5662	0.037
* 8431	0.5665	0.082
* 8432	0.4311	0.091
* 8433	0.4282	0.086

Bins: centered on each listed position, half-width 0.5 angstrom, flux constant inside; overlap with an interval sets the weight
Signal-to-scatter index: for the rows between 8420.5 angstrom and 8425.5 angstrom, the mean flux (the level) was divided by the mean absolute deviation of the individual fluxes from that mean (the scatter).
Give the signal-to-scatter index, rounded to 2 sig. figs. 36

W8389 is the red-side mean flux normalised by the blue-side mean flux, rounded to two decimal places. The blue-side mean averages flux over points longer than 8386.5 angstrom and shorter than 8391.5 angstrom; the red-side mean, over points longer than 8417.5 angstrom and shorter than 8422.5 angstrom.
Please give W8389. 0.98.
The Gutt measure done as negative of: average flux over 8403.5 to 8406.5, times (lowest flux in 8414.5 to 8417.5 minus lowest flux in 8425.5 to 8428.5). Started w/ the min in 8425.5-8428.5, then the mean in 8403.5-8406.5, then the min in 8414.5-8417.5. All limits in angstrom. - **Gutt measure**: 0.024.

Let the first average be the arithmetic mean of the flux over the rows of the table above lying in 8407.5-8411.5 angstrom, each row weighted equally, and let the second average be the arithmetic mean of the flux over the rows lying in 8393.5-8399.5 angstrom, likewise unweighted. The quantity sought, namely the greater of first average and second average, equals 0.551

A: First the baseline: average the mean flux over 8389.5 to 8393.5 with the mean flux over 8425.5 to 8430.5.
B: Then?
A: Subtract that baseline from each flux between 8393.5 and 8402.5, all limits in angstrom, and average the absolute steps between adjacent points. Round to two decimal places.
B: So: 0.05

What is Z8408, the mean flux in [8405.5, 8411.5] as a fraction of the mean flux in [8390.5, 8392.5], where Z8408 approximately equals 0.99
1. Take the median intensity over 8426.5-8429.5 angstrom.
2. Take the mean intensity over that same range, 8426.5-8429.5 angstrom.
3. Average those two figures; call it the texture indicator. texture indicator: 0.583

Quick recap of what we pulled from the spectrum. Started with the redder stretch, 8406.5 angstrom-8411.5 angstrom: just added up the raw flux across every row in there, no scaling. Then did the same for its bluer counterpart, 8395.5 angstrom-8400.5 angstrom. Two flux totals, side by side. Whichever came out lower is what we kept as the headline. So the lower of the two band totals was 2.67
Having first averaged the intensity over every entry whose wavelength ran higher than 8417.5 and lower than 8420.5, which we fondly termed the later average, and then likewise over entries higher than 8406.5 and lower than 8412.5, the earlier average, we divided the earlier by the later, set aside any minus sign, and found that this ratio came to 0.98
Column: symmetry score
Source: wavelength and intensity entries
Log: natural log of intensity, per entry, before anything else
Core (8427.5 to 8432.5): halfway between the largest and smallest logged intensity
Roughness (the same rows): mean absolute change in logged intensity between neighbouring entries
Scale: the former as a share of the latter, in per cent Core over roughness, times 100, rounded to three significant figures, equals -513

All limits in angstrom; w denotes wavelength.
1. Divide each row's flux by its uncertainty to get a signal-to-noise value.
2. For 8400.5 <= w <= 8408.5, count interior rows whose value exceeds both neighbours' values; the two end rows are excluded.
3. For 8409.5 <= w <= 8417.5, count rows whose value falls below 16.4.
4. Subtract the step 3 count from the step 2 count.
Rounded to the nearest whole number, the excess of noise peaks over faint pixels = -2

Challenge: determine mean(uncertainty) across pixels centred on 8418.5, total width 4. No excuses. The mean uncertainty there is 0.0450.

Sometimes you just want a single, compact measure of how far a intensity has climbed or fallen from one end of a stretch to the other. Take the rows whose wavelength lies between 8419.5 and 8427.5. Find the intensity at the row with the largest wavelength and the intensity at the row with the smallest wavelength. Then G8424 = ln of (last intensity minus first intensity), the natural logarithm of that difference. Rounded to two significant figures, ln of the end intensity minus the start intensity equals -3.0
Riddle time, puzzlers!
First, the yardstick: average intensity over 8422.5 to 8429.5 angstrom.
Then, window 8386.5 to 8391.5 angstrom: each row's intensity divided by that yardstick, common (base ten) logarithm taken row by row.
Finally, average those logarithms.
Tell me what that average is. -0.010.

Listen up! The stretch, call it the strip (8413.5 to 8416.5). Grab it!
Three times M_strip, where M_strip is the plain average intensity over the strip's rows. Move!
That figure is 1.59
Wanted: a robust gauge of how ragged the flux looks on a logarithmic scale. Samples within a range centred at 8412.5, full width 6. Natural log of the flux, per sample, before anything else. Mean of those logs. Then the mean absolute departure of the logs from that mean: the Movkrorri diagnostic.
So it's 0.035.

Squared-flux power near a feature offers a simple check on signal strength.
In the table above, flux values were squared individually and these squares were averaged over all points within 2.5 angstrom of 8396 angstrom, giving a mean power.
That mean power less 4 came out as -3.69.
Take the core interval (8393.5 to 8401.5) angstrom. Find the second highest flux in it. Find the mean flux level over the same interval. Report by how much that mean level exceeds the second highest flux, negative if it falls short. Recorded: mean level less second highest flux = -0.040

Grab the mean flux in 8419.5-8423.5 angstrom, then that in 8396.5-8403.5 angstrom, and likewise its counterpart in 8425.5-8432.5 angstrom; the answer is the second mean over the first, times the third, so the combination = 0.58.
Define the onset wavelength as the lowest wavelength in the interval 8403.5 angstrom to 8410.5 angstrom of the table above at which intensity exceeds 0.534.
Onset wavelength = 8404 angstrom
